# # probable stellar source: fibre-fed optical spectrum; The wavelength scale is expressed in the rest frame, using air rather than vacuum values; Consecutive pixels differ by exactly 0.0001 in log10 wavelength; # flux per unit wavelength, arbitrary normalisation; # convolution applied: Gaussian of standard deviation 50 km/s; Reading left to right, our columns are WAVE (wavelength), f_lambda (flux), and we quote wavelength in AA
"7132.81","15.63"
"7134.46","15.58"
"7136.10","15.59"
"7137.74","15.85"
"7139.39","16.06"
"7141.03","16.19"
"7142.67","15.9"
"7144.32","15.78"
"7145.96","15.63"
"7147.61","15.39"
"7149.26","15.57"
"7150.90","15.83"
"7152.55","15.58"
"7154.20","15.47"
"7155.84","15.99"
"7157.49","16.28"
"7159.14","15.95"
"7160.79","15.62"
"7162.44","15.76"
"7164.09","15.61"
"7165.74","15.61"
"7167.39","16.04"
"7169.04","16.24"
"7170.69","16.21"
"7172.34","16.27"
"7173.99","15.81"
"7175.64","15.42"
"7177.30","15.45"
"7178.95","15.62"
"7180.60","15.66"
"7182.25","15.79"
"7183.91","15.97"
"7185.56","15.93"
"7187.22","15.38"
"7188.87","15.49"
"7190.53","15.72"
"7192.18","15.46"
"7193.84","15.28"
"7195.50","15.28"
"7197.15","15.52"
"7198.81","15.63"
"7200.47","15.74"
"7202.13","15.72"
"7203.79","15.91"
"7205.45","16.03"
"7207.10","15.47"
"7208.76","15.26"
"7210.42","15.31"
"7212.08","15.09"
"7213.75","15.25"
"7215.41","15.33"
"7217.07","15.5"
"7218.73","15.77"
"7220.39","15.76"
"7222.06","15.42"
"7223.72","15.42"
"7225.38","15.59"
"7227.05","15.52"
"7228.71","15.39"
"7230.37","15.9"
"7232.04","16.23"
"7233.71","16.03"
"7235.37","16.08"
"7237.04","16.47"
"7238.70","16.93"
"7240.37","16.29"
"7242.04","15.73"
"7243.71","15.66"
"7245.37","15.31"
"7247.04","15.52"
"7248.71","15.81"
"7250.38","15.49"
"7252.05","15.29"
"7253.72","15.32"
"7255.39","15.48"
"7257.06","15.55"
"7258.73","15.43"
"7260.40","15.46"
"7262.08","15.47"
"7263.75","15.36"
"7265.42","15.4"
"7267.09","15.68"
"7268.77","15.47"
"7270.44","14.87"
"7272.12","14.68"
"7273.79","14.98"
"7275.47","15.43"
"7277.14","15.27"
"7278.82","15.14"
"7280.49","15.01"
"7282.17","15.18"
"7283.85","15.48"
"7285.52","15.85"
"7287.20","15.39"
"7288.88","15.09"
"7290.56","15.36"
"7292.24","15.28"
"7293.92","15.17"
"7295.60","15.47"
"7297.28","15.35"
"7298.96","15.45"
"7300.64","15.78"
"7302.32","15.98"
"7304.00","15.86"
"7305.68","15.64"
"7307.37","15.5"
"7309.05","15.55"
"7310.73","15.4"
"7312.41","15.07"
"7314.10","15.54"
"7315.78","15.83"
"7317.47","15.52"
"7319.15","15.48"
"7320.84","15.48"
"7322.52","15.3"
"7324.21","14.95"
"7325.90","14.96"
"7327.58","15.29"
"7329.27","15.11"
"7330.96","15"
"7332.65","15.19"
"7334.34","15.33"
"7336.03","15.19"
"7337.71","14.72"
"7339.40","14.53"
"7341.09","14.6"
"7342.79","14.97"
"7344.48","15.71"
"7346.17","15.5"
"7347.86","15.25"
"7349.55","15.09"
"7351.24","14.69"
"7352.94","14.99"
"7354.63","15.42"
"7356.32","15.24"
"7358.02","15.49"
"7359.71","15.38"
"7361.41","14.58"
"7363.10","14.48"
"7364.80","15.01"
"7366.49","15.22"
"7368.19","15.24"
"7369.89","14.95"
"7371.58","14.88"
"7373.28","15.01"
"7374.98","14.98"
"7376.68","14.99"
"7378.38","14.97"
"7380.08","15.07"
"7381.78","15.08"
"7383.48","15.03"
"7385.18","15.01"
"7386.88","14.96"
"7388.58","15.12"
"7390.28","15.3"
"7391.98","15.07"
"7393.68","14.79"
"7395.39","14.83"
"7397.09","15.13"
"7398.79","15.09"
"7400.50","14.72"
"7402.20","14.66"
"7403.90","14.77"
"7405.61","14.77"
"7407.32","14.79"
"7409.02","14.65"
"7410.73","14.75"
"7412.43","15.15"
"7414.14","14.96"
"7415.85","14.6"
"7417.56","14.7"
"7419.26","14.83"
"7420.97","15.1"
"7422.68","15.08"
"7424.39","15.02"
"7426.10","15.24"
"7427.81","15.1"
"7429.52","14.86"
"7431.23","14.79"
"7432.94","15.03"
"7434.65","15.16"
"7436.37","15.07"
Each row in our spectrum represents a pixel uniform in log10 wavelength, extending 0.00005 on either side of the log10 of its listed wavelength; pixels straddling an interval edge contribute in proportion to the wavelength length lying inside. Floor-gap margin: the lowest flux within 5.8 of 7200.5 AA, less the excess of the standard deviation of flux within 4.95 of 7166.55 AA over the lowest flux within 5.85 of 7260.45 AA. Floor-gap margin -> 30.4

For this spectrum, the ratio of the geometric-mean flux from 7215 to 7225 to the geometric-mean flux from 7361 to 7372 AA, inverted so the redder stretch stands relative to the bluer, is 0.960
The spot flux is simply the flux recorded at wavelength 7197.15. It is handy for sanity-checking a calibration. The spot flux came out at 15.52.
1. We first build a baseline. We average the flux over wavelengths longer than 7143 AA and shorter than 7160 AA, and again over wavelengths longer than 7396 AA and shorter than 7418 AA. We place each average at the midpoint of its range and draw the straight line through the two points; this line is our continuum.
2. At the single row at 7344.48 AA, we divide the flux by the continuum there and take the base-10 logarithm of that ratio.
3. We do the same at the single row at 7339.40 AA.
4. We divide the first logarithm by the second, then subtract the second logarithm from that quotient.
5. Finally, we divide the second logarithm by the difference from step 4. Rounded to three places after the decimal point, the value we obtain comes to 0.014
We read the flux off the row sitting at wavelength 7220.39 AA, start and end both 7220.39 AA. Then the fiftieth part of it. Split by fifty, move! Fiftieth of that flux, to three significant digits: 0.315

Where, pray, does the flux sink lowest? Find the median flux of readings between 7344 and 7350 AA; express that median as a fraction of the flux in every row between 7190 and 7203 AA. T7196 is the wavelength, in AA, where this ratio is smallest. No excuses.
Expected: 7200.47 AA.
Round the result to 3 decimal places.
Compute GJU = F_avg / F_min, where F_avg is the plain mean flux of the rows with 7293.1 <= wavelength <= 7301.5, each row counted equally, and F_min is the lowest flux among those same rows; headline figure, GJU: 1.018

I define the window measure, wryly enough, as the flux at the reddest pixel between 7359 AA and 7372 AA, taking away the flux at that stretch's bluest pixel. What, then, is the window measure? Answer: -0.5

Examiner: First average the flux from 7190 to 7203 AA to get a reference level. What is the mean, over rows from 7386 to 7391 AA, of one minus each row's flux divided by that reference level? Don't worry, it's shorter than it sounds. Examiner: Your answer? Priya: 0.03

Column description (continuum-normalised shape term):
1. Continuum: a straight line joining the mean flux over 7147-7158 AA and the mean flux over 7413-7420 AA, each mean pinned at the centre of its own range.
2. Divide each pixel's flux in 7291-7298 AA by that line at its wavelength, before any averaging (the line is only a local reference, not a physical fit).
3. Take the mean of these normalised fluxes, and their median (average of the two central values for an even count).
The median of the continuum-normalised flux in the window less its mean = 0.000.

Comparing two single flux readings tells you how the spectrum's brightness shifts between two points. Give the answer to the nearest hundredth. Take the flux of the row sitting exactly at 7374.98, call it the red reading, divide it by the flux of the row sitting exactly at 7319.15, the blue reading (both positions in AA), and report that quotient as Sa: 0.97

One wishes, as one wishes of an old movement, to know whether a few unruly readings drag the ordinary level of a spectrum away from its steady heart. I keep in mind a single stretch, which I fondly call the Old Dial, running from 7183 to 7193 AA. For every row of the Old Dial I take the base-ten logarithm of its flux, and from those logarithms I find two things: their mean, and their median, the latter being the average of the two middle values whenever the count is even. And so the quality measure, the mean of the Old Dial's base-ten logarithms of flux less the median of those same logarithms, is 0.0014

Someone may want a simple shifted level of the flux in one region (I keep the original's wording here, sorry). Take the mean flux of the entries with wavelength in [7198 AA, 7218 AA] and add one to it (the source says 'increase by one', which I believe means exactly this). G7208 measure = 16.5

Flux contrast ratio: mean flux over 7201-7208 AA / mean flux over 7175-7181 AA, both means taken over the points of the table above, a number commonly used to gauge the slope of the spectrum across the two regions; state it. 1.02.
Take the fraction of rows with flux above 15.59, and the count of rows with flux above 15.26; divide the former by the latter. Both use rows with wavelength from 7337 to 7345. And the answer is 0.20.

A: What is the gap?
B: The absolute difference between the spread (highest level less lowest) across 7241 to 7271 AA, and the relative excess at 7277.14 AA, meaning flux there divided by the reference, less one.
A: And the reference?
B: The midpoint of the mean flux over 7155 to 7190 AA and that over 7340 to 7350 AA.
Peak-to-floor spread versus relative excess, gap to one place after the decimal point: 1.0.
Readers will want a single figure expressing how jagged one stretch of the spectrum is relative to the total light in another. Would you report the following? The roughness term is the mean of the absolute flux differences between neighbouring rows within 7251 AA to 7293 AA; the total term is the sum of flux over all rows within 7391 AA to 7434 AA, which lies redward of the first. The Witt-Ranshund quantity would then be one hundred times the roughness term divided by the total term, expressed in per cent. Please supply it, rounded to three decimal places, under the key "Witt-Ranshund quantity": 0.056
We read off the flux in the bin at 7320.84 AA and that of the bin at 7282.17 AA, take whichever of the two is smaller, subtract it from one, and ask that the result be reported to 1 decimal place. -14.2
